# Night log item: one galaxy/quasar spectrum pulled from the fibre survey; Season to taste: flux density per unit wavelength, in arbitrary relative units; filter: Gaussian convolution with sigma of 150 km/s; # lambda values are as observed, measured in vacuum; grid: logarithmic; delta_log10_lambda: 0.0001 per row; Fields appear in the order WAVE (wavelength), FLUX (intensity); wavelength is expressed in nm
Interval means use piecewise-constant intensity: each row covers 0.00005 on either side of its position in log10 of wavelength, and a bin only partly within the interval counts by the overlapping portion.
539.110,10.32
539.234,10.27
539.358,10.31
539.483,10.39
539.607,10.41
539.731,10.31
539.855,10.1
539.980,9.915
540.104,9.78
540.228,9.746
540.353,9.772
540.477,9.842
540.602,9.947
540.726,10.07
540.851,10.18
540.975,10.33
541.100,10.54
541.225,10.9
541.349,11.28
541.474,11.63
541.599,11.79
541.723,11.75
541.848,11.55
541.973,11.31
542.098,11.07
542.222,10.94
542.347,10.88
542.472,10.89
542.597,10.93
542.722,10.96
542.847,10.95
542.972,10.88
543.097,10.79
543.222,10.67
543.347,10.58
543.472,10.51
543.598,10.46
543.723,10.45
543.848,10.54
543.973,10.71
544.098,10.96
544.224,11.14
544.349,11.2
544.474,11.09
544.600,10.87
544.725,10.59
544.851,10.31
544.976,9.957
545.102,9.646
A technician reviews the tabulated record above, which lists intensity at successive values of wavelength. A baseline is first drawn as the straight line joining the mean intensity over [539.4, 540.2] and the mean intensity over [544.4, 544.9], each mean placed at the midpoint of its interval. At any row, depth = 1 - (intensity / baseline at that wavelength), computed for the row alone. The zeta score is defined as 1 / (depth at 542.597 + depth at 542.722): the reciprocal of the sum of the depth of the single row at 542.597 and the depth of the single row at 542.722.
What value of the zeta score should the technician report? -11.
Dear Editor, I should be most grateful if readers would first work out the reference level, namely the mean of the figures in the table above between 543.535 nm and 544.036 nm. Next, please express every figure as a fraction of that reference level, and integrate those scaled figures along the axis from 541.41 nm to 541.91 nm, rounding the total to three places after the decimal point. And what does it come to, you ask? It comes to 0.553 nm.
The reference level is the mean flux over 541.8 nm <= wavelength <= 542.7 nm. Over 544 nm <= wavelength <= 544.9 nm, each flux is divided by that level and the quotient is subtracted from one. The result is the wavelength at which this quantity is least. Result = 544.349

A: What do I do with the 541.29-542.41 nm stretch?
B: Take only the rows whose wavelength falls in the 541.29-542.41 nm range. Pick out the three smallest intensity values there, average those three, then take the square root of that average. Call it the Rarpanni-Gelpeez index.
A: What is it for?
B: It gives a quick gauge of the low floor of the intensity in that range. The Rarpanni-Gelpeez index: 3.31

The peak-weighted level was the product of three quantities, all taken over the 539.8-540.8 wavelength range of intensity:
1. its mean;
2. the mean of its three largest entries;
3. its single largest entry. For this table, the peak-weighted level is 1003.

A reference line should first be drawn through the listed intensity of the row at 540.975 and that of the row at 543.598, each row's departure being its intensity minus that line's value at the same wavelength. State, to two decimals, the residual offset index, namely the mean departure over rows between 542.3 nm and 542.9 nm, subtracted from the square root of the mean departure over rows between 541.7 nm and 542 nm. 0.57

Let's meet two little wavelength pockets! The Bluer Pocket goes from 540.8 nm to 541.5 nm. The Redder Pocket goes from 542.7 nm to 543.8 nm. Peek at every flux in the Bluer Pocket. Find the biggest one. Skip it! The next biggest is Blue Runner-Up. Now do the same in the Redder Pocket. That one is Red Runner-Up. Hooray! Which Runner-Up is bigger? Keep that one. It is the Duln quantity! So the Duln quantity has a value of 11.28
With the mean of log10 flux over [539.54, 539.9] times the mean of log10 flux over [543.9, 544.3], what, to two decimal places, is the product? 1.05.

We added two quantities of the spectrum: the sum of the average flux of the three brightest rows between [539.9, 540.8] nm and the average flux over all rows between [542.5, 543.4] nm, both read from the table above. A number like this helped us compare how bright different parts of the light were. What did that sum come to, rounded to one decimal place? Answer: 20.8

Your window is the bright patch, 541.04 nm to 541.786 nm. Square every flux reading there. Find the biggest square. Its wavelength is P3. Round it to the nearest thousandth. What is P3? 541.599 nm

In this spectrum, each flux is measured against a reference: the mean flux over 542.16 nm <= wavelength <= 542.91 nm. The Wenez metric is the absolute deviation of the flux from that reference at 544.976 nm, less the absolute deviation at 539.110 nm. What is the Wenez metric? 0.4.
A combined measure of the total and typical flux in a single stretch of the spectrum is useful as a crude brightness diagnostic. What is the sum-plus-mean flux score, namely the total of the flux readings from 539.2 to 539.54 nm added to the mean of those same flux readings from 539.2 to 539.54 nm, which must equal 41.3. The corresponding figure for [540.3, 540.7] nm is 39.4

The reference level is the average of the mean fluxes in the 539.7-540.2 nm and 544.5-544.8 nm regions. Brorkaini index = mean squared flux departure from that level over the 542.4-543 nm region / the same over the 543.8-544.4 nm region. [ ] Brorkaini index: 0.9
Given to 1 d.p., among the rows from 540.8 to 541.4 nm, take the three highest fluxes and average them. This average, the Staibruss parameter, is 10.9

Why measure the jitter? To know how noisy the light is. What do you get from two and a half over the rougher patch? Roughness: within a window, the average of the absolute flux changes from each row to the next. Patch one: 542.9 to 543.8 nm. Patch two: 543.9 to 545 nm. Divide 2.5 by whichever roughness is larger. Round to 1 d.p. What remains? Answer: 11.5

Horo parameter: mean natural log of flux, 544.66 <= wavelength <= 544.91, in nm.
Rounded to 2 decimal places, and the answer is 2.35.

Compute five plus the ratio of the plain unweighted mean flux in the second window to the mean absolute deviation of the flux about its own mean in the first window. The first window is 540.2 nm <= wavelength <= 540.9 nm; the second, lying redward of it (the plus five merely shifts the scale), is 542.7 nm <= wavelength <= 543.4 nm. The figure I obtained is 82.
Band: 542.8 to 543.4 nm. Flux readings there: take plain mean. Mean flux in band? 10.8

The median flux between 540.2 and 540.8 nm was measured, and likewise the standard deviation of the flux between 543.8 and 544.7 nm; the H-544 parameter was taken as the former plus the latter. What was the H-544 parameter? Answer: 10.1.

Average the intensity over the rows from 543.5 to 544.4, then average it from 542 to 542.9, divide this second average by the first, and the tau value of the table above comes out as 1.02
